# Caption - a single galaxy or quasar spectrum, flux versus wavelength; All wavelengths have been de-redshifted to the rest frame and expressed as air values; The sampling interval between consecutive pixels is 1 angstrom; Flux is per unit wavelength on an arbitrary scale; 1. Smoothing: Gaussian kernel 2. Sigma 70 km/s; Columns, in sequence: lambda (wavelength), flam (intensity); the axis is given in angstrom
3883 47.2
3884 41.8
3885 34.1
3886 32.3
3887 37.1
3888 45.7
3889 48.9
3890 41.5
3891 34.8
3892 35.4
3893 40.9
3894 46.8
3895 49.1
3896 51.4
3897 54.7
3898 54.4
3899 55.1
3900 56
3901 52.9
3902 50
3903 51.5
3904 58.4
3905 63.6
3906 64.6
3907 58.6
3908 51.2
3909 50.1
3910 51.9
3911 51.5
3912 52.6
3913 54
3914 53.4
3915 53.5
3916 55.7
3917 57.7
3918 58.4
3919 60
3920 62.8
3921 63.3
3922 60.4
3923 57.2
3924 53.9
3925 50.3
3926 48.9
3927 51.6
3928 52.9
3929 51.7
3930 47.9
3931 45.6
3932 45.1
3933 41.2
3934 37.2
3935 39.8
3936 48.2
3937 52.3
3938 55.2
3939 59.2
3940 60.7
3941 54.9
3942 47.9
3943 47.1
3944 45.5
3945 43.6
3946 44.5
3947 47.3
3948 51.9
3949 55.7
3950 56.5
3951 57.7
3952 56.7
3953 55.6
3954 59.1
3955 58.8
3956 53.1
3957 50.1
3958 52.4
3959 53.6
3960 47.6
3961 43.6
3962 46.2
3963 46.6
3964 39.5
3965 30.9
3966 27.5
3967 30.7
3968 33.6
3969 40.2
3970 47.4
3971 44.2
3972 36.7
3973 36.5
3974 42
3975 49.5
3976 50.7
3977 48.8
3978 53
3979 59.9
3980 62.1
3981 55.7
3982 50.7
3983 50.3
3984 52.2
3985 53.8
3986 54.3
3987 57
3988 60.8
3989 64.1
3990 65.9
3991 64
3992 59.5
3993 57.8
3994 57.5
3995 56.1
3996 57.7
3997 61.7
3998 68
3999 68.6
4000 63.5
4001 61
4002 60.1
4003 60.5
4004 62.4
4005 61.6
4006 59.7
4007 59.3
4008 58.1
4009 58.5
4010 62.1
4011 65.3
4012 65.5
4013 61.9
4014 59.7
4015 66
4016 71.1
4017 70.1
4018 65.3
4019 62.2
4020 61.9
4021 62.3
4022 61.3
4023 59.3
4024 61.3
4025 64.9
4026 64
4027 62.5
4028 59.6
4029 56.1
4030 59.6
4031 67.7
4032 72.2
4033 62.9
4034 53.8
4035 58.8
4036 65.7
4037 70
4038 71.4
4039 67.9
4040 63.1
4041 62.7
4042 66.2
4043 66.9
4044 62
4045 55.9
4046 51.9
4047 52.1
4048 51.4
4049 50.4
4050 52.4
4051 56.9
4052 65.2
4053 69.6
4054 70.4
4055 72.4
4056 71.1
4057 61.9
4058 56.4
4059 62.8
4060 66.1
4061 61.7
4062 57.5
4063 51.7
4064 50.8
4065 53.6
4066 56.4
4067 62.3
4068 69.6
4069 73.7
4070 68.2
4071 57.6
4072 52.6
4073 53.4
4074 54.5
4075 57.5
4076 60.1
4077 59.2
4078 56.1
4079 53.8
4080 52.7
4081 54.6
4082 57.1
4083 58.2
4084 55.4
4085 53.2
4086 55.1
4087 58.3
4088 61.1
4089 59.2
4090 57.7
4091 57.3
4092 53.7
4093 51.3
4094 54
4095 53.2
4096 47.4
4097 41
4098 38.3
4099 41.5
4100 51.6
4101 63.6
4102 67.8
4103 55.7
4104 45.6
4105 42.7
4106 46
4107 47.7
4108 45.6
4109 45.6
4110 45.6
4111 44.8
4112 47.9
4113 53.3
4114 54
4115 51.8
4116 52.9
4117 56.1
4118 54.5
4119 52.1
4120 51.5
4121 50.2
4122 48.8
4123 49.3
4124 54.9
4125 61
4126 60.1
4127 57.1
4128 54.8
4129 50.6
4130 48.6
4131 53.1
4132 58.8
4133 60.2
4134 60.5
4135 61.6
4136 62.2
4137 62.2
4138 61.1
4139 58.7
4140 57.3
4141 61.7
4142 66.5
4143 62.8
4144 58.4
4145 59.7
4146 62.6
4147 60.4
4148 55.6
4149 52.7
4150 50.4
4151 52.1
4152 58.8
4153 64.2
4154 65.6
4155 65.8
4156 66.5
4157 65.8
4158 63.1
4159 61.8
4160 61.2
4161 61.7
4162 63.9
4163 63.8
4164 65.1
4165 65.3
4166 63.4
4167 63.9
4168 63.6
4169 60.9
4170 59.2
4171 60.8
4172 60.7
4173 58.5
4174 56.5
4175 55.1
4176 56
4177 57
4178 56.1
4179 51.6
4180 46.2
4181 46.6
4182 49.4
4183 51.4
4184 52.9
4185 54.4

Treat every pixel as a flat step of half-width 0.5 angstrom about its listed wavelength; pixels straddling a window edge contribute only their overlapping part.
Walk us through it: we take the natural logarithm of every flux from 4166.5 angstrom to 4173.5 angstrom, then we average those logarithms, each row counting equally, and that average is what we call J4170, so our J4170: 4.11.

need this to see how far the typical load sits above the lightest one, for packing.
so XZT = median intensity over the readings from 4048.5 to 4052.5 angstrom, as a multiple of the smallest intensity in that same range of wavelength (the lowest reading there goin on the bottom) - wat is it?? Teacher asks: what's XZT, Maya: 1.08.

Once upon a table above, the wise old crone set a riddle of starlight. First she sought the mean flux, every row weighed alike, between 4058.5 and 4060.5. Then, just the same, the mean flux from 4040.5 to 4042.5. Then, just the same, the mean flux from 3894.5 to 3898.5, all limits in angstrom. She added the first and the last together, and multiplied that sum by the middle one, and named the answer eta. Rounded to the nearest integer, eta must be 7531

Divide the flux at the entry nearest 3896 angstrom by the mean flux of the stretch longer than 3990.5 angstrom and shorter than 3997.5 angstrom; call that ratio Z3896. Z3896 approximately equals 0.87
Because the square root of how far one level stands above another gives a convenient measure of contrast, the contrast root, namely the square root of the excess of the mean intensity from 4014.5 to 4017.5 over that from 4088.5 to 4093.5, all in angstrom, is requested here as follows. 3.6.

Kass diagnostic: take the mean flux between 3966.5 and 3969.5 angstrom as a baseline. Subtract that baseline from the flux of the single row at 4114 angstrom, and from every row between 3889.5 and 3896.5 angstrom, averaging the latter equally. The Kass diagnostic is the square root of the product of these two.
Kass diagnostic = 12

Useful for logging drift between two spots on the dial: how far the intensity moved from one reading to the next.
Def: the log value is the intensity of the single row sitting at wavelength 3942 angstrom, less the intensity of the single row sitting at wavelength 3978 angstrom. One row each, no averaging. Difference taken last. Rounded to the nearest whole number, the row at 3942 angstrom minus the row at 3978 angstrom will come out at -5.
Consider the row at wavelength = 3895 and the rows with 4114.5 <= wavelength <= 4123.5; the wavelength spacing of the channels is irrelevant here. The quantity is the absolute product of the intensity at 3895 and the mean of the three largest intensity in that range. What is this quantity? 2676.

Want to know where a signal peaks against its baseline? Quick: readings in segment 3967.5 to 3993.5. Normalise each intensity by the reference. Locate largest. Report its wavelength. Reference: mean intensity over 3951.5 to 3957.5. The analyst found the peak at 3990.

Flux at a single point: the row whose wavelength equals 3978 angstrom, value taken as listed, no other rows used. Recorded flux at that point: 53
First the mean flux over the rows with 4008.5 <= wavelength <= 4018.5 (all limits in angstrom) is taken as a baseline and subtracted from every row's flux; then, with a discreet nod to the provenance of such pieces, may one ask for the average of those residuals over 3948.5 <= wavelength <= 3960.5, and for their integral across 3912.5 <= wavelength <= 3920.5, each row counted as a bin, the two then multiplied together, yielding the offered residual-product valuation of 597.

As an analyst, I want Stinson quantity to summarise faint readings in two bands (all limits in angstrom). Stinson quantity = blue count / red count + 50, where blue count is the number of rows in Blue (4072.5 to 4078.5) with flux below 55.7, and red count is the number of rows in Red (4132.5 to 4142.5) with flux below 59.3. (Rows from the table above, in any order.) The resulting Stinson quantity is 51.0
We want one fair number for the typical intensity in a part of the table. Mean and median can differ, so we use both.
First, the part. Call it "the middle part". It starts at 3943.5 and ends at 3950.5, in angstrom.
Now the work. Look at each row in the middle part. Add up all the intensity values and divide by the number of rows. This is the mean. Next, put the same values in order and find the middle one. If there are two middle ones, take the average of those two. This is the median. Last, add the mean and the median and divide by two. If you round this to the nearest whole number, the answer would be 48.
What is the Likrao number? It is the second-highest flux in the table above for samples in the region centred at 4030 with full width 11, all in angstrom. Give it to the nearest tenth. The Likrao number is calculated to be 67.7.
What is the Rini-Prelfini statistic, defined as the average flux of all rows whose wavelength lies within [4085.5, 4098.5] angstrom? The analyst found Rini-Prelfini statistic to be 53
